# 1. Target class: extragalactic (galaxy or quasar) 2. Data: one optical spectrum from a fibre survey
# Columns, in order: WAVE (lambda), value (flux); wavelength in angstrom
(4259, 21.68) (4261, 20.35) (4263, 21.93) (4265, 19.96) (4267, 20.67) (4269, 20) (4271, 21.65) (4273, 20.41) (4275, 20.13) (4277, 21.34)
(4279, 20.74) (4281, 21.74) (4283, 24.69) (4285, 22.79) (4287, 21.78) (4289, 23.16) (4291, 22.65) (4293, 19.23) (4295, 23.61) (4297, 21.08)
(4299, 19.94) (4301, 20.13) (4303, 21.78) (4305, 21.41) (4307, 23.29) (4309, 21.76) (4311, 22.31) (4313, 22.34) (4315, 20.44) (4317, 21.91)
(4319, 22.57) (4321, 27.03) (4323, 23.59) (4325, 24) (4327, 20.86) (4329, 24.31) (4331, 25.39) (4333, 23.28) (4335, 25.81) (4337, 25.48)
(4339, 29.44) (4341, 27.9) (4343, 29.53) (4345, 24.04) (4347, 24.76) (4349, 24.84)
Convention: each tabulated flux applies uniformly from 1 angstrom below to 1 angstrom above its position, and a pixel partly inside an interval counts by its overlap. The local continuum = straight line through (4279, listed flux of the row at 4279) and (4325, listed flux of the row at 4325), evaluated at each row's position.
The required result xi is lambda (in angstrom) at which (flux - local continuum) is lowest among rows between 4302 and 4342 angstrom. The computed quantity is 4327 angstrom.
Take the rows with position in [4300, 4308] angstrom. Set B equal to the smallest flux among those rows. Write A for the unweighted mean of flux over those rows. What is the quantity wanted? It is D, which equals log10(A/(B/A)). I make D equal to 1.37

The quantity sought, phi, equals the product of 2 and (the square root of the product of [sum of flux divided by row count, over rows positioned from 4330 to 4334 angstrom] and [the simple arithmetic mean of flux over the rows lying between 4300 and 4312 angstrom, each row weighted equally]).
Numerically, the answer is 46.0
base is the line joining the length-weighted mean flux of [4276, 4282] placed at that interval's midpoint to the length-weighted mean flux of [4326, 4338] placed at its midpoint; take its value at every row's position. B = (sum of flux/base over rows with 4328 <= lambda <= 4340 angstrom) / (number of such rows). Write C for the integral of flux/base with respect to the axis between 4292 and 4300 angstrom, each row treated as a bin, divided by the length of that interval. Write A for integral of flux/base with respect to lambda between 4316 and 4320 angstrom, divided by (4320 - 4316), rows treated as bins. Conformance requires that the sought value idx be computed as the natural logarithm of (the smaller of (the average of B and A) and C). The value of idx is -0.058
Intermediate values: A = 0.95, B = 1.05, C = 0.944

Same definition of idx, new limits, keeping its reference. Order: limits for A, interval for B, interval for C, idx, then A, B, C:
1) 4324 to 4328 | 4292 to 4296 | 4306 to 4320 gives -0.046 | 0.94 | 0.97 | 0.955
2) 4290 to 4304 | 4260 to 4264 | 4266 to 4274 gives -0.005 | 0.95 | 1.04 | 0.995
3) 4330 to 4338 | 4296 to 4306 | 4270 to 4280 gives -0.022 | 1.03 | 0.93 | 0.991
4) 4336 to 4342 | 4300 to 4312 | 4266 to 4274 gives -0.005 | 1.12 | 0.96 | 0.995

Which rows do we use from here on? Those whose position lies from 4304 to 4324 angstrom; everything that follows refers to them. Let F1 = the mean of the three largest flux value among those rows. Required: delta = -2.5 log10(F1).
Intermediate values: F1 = 24.6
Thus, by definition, -3.48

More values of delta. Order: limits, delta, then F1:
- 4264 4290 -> -3.43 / 23.5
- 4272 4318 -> -3.44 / 23.9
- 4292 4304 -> -3.36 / 22.2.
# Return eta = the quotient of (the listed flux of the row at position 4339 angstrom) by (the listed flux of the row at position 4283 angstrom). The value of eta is 1.19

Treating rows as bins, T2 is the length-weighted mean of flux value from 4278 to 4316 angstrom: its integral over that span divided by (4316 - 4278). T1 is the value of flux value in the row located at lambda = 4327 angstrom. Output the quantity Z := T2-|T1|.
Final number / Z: 1.0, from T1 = 20.86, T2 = 21.8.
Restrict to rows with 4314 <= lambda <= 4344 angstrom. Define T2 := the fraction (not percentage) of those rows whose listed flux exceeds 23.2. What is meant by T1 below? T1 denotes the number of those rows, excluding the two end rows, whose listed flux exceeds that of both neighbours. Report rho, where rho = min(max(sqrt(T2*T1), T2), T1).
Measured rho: 1.9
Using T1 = 5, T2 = 0.73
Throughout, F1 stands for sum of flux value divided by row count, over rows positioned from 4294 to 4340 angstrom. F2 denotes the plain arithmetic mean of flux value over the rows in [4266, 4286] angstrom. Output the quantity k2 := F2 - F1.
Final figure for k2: -1.7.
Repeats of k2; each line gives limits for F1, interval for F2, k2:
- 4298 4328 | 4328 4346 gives 3.9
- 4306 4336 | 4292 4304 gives -2.3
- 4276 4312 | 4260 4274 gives -1.1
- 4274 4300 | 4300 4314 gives 0.1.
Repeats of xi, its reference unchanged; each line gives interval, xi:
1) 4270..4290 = 4275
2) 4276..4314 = 4293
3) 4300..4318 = 4315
